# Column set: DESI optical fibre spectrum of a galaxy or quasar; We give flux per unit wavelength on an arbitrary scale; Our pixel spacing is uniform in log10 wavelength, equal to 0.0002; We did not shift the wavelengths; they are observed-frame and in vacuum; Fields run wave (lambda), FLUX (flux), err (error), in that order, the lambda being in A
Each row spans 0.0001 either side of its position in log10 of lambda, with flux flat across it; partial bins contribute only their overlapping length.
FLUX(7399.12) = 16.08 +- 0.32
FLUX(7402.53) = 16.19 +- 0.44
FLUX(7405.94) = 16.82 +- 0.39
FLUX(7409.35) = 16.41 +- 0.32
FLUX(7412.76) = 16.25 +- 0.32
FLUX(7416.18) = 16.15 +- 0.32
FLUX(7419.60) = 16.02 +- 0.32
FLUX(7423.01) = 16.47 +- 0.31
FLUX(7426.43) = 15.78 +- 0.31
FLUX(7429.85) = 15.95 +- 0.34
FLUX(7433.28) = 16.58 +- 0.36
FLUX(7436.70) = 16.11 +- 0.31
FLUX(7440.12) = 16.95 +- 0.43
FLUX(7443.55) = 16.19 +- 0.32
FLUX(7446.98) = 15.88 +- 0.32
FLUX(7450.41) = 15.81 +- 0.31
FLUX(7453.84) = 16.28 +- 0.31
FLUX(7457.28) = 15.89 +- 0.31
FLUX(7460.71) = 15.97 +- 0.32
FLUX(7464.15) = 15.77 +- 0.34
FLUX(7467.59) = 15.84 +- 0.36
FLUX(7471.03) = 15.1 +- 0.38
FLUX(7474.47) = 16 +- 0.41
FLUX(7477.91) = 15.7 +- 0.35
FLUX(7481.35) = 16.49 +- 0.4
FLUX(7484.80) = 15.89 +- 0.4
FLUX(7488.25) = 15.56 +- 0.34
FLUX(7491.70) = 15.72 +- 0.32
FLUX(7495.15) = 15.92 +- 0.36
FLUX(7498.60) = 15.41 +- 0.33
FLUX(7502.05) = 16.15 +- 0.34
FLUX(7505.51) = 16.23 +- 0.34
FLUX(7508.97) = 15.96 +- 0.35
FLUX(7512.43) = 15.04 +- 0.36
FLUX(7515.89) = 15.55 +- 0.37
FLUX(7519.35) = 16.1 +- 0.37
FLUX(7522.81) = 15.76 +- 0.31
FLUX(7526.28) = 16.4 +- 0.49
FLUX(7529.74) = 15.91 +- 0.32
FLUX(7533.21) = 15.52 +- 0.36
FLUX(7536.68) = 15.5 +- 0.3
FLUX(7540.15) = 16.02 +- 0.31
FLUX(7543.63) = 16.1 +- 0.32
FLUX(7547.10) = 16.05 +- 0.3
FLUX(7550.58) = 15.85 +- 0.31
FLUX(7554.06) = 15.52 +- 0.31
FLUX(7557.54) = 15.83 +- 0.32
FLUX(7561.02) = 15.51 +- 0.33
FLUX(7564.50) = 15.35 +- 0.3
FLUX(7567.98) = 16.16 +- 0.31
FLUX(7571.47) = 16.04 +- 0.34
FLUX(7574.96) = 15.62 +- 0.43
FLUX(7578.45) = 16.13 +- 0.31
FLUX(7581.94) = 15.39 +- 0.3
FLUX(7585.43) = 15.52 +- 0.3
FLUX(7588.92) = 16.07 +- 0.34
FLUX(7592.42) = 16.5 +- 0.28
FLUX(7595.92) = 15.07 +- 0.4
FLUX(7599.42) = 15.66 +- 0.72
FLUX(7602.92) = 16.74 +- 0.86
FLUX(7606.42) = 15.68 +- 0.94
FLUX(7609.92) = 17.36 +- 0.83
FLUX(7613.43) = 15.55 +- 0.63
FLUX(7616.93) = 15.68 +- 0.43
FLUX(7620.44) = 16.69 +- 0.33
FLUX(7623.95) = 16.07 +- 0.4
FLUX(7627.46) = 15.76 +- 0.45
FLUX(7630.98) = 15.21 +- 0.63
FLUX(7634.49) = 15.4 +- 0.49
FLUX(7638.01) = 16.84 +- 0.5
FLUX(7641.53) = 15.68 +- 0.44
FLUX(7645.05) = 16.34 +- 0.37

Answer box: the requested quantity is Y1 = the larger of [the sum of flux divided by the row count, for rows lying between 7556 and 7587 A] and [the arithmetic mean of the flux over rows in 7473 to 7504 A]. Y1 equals 15.9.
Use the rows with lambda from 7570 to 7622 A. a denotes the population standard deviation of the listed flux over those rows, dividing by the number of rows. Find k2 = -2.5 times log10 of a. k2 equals 0.57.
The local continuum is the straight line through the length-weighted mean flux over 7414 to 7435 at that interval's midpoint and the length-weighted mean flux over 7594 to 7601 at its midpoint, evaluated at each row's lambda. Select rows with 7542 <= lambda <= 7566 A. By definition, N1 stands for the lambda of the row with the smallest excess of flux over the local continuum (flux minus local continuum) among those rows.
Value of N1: 7564.50 A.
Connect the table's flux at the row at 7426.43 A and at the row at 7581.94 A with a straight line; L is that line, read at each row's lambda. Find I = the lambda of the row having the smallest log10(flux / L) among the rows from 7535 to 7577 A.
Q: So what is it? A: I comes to 7564.50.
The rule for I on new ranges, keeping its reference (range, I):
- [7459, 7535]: 7471.03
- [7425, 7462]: 7426.43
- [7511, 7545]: 7512.43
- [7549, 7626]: 7595.92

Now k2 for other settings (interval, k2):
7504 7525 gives 1.01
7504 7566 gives 1.18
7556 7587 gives 1.30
